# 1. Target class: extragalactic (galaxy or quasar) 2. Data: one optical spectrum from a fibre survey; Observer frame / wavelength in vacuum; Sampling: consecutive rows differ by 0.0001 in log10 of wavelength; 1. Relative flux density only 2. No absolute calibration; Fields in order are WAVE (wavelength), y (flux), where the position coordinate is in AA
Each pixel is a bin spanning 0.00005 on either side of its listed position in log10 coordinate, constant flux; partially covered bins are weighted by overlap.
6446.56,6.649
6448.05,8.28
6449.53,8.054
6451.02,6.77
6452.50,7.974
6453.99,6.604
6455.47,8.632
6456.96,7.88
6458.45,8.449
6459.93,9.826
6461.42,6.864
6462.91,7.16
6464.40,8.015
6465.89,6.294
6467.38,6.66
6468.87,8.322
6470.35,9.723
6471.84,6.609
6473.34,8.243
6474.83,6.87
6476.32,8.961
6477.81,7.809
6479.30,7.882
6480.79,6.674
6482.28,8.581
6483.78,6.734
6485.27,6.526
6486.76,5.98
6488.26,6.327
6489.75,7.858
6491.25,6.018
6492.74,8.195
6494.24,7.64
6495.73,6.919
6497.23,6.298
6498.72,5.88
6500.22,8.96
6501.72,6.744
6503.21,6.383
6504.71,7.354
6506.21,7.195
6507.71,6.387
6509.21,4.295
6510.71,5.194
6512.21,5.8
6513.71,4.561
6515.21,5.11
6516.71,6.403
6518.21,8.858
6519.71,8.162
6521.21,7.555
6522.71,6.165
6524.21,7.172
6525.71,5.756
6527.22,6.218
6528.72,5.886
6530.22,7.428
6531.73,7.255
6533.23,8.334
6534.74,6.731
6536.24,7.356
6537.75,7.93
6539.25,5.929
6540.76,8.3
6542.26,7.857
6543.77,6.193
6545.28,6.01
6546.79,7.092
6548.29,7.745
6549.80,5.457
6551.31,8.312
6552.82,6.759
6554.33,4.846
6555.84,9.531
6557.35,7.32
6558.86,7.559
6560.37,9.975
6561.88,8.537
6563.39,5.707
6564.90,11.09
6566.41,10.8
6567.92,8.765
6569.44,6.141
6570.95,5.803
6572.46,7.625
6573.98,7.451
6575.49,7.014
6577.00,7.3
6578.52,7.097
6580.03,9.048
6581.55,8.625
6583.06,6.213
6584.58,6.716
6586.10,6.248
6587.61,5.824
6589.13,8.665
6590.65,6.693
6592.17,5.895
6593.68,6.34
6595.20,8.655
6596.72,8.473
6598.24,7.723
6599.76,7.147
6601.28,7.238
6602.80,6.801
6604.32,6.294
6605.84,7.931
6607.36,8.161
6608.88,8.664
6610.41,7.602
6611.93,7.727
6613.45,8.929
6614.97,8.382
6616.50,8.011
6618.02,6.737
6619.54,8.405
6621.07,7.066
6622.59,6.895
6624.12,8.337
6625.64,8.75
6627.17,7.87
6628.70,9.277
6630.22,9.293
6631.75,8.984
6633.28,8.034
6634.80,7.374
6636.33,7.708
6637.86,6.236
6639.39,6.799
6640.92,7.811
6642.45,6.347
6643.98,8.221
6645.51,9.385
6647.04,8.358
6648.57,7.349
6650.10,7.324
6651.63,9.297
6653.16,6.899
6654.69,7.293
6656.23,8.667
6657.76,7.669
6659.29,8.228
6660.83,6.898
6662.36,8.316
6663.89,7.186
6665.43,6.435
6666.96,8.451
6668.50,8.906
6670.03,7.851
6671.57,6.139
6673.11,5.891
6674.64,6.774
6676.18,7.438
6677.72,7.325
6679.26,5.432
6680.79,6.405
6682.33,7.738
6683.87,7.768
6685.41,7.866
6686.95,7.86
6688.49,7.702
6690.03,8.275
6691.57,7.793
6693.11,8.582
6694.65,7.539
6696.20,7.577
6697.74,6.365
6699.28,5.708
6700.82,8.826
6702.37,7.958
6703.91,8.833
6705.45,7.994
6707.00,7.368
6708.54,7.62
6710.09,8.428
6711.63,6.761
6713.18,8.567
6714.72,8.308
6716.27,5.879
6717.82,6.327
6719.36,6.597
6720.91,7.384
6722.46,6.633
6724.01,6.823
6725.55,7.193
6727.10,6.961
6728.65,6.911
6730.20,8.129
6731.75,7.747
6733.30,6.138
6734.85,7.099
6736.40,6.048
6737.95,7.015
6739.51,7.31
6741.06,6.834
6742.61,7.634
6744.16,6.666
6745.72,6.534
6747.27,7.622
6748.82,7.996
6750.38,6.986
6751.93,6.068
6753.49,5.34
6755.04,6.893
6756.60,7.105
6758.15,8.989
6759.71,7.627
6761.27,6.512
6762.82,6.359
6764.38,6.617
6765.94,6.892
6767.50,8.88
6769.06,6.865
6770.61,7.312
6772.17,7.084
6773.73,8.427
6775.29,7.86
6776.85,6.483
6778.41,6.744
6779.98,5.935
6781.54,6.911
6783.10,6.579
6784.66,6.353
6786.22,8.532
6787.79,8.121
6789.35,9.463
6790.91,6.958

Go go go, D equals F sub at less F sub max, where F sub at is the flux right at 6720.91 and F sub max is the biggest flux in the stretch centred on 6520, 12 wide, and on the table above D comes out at -1.5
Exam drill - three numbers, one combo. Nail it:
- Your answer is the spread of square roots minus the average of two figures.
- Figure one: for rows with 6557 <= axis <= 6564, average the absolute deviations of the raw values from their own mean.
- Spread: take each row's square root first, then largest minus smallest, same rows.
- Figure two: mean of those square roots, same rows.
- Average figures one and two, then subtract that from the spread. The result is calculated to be -1.20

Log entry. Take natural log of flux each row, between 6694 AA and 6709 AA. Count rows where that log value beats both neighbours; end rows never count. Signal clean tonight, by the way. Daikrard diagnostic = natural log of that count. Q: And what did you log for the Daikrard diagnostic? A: 1.1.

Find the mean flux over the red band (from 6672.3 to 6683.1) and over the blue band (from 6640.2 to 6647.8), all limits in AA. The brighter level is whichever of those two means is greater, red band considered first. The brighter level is 8.0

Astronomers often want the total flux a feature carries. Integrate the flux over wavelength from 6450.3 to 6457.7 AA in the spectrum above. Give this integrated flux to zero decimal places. 56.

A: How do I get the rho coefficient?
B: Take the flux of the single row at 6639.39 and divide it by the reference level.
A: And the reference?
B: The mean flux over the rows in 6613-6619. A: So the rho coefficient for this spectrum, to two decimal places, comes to 0.85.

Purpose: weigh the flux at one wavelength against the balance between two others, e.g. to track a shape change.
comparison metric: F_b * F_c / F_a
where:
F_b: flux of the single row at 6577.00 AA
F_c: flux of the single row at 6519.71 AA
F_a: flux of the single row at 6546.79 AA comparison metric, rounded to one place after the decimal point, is 8.4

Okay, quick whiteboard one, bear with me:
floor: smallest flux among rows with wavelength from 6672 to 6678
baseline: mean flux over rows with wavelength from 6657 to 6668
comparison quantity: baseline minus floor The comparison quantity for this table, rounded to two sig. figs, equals 1.7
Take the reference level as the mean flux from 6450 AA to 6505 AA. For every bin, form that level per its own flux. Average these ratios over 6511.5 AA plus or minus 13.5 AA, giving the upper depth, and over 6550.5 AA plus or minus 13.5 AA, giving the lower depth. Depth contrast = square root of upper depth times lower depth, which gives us 1.12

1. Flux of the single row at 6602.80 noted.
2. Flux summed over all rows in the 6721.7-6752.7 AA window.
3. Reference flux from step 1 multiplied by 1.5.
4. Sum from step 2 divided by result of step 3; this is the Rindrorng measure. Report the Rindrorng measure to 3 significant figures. 13.8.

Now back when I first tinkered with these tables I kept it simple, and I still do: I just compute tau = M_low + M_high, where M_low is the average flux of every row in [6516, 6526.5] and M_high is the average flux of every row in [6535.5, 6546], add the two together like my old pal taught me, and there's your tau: 14.2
